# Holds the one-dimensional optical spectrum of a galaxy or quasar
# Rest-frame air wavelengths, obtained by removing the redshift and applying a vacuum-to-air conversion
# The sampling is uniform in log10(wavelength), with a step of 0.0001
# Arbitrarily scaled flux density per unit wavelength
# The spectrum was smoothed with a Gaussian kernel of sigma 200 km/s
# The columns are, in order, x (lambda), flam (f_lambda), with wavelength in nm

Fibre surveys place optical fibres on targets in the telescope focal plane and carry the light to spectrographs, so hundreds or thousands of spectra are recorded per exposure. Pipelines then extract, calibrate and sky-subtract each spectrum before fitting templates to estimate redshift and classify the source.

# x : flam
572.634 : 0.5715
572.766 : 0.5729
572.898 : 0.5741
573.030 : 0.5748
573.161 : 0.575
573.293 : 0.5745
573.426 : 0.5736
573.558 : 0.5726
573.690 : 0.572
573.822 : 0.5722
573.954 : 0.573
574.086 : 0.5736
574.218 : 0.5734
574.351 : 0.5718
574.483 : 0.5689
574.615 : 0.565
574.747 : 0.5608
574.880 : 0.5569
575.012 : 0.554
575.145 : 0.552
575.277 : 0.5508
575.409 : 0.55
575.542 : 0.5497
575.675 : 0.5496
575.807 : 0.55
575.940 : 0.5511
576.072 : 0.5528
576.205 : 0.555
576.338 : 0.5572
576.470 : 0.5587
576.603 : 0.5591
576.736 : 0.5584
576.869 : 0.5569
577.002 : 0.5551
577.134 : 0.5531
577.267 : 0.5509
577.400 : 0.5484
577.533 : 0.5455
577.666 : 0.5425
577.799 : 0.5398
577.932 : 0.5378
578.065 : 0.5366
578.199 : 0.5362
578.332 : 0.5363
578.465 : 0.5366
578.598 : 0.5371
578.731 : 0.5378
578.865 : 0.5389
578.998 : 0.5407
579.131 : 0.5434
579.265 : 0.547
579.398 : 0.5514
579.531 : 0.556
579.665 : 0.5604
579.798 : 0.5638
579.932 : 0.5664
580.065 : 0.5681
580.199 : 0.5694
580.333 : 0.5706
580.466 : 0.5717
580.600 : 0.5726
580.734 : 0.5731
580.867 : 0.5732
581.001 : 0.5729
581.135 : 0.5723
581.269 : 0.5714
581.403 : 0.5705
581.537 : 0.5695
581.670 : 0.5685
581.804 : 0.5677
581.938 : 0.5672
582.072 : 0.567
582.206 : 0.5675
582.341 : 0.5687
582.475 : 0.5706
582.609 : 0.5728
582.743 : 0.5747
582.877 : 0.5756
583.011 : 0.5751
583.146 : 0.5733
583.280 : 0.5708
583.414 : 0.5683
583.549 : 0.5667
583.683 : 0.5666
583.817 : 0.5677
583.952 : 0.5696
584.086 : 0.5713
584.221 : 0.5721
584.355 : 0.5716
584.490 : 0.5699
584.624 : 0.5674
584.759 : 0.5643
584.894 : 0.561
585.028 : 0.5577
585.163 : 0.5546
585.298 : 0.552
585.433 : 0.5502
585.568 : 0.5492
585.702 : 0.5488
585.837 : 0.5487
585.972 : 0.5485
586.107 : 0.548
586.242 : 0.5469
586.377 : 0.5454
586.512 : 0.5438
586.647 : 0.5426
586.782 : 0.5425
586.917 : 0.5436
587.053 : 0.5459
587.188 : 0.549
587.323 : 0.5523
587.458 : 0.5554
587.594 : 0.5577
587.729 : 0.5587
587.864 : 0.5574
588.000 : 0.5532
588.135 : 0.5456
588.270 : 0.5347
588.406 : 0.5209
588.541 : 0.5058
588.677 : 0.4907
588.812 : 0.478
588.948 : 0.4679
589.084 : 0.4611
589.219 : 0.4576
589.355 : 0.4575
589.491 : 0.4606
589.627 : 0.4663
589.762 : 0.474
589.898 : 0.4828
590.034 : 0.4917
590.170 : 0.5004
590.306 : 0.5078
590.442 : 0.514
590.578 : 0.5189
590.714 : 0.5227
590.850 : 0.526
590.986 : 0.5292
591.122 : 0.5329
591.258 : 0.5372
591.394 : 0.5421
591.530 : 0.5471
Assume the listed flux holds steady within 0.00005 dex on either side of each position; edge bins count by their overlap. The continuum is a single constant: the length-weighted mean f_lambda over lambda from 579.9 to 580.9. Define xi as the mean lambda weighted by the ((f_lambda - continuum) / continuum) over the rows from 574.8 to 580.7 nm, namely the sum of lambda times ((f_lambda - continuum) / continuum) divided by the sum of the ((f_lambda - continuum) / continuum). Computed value 577.53 nm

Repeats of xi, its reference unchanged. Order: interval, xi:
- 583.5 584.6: 583.68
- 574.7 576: 575.40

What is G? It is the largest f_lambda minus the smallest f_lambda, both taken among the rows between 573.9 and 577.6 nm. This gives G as 0.028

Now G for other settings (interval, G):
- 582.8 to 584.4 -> 0.009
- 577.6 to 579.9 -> 0.028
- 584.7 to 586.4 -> 0.019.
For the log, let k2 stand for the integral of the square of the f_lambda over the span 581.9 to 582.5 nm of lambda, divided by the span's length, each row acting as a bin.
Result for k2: 0.322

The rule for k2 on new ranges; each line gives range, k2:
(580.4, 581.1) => 0.328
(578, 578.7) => 0.288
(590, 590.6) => 0.256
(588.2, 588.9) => 0.256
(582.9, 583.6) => 0.326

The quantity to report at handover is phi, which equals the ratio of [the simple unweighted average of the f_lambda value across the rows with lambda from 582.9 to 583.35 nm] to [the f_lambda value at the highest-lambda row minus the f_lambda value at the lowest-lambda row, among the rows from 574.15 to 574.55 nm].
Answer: -127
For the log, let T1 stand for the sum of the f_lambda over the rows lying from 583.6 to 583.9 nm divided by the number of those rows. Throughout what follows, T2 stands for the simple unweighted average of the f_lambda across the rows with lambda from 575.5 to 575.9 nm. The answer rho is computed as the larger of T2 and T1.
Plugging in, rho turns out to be 0.567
